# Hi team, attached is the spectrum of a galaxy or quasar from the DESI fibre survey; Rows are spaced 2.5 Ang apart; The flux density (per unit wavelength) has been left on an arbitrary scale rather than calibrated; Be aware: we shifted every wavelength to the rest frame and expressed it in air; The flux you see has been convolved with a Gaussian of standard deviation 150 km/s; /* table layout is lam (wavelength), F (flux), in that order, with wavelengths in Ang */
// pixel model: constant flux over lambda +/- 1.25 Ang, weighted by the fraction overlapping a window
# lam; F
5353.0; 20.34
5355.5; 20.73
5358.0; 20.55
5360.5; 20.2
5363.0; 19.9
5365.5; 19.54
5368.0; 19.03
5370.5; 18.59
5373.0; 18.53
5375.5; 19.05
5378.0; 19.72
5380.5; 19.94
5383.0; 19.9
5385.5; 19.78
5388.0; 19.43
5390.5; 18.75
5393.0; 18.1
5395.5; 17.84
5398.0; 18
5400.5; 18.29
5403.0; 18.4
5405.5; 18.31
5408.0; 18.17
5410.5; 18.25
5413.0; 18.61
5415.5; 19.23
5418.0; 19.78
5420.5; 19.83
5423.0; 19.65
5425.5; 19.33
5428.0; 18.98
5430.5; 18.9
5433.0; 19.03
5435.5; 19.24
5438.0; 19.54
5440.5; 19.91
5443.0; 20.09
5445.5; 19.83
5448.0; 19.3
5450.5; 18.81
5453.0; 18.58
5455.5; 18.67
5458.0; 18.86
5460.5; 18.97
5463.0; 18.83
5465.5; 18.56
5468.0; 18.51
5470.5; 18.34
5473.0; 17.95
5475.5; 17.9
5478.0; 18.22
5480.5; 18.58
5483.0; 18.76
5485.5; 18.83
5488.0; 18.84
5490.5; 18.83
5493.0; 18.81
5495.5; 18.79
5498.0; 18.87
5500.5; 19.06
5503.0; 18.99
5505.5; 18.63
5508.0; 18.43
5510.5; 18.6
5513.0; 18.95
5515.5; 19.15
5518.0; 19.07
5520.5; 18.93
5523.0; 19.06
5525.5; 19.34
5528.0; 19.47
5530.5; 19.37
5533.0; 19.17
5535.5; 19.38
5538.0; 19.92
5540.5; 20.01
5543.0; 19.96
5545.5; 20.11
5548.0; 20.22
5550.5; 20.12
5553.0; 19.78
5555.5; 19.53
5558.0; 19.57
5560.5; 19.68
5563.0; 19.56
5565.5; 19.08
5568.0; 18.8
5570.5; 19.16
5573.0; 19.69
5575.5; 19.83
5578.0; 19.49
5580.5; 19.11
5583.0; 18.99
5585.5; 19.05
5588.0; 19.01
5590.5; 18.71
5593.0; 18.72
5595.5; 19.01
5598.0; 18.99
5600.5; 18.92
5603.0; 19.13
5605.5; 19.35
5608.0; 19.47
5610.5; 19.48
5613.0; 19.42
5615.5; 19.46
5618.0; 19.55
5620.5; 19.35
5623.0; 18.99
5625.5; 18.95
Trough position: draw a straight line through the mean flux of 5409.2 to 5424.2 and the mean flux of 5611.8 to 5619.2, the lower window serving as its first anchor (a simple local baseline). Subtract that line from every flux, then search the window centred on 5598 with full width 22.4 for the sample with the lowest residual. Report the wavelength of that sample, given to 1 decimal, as 5590.5 Ang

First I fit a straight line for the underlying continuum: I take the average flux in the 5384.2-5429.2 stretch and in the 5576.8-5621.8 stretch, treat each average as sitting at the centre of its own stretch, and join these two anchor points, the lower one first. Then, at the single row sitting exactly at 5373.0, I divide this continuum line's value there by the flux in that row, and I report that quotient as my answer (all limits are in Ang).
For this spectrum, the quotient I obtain 1.01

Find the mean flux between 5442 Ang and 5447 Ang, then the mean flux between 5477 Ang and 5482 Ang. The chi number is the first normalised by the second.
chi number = 1.08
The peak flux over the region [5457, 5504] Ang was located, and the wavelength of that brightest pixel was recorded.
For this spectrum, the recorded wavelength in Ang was 5500.5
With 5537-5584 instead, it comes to 5548.0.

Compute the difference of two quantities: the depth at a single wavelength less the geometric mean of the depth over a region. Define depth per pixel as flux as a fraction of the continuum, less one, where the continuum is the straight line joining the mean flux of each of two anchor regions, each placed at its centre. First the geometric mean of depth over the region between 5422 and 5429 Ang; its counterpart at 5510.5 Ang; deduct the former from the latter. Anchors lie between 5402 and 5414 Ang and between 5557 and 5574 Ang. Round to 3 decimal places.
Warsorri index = -0.065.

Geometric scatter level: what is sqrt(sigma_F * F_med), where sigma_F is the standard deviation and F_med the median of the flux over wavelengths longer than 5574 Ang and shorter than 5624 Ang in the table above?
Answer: 2.4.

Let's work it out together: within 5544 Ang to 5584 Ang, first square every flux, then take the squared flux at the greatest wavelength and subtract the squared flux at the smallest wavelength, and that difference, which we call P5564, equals -44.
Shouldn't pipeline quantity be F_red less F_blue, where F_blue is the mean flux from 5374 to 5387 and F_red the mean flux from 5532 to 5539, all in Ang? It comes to -0.2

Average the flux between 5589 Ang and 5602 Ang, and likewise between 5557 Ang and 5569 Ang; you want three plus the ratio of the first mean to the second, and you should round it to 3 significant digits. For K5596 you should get 3.98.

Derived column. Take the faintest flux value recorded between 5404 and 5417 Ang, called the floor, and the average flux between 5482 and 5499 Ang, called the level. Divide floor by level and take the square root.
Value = 0.983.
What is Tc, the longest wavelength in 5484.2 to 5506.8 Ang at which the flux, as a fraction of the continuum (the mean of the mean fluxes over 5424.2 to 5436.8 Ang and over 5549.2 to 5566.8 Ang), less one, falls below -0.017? 5505.5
